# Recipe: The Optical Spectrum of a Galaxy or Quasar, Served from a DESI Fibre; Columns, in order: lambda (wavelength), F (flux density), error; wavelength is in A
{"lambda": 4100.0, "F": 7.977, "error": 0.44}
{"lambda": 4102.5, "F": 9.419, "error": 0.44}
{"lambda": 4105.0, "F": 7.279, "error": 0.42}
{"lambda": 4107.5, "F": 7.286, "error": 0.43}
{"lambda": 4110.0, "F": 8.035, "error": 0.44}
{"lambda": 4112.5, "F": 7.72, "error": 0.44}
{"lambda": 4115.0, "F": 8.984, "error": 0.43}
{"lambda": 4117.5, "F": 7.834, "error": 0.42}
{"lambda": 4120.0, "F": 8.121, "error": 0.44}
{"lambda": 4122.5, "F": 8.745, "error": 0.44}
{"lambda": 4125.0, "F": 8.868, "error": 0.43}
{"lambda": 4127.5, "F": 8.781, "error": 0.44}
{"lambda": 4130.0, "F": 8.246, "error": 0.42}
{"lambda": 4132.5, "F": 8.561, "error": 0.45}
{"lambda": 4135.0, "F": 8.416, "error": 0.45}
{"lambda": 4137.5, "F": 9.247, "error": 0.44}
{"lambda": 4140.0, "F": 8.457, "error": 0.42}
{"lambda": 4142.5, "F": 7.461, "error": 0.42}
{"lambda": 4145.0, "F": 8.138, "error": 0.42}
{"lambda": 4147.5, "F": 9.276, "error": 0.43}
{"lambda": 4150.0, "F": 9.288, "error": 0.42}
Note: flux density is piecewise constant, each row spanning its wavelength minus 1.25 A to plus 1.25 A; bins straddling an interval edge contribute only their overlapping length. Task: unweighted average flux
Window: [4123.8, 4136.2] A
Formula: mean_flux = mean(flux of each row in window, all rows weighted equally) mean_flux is 8.6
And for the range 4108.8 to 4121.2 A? 8.1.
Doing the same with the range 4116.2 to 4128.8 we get 8.5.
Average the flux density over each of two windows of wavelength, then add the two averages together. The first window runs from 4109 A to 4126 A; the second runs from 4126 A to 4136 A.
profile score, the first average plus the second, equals 16.8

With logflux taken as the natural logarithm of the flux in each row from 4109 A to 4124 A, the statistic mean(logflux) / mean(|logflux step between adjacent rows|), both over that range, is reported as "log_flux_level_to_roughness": 24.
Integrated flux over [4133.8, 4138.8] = 44.2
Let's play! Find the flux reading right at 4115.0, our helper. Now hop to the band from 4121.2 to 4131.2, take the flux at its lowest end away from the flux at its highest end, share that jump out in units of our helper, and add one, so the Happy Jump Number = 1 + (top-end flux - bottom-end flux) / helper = 0.94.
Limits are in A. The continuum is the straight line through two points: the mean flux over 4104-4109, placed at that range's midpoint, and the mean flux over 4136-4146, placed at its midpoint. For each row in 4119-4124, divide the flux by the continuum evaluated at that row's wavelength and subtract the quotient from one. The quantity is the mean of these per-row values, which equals -0.091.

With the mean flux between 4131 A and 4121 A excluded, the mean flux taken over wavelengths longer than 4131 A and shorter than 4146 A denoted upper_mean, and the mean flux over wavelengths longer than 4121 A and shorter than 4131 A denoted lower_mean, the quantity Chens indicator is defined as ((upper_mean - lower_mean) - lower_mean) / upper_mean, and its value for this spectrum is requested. -1.07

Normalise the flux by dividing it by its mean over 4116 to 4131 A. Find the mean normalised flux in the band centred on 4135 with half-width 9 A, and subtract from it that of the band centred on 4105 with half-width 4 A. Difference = 0.054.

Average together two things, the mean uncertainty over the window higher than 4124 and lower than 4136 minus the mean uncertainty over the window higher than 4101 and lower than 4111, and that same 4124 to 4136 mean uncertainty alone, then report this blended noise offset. 0.222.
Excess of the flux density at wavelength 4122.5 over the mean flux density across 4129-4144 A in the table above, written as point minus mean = 0.3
